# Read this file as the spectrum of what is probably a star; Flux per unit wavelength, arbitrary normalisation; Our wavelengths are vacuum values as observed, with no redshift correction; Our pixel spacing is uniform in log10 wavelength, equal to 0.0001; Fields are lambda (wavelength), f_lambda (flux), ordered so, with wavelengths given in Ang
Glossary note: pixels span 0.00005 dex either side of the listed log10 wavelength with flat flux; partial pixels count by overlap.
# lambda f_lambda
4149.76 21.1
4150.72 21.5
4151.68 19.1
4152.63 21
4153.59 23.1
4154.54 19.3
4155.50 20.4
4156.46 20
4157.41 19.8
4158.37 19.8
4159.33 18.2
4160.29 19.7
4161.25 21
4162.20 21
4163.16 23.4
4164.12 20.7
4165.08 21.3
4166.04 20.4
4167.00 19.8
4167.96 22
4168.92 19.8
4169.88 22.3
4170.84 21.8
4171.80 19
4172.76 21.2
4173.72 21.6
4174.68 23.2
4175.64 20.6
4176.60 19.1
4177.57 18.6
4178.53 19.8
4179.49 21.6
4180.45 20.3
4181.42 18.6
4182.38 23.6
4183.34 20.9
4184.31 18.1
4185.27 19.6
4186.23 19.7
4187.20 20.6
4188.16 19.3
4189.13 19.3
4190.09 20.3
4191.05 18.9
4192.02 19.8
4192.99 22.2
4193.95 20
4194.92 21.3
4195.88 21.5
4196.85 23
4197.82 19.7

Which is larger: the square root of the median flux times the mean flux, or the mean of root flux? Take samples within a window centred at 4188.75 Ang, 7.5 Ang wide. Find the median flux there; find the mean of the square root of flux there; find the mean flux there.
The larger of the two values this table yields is 19.67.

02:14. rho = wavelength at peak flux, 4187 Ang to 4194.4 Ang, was 4192.99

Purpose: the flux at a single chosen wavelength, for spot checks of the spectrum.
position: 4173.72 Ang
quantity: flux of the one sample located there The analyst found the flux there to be 21.6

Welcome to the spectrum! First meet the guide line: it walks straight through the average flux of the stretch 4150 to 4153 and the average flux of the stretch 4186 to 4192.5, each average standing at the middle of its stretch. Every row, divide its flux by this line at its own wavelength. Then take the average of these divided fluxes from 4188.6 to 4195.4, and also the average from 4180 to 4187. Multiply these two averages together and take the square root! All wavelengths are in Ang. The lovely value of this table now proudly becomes 1.02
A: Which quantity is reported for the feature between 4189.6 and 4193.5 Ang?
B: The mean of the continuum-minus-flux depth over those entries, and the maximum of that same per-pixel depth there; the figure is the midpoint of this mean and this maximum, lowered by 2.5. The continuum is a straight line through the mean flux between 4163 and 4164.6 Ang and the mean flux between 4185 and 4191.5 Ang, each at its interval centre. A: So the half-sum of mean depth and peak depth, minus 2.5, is -2.7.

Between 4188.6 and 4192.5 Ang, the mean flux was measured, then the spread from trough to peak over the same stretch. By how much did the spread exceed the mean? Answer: -18.2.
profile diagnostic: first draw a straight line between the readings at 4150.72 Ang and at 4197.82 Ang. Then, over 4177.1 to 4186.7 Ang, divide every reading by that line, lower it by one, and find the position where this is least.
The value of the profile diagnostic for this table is 4184.31 Ang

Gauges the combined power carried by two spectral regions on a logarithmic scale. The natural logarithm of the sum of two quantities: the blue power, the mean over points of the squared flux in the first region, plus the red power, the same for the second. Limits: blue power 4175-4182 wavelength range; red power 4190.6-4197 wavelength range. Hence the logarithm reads 6.73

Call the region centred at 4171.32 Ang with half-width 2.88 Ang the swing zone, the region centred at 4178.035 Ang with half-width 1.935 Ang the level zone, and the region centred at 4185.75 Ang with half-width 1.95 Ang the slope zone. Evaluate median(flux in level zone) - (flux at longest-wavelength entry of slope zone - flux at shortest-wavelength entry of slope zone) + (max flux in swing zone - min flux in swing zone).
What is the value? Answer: 20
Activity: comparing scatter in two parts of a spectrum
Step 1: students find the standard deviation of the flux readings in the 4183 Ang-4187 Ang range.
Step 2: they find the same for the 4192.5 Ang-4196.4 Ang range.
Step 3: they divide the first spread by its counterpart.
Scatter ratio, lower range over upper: 1.25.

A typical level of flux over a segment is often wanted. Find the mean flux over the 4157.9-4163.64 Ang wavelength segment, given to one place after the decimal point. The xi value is 20.5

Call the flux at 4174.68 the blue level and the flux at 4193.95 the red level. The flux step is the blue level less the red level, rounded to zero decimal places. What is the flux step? 3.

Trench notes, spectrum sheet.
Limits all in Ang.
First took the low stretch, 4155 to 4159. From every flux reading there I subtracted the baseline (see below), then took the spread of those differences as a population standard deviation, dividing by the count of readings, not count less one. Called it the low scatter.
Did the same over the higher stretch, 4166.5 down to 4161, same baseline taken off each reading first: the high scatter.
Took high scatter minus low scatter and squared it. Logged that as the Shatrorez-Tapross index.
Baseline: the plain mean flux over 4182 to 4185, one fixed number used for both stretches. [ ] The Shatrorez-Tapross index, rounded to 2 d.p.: 0.54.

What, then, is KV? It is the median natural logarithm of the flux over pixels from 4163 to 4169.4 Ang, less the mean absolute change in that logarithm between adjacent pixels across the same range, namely 2.958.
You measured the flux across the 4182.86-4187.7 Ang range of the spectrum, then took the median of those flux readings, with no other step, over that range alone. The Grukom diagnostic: 19.7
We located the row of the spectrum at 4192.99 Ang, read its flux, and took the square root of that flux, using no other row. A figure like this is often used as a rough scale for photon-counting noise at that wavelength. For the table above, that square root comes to 4.71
